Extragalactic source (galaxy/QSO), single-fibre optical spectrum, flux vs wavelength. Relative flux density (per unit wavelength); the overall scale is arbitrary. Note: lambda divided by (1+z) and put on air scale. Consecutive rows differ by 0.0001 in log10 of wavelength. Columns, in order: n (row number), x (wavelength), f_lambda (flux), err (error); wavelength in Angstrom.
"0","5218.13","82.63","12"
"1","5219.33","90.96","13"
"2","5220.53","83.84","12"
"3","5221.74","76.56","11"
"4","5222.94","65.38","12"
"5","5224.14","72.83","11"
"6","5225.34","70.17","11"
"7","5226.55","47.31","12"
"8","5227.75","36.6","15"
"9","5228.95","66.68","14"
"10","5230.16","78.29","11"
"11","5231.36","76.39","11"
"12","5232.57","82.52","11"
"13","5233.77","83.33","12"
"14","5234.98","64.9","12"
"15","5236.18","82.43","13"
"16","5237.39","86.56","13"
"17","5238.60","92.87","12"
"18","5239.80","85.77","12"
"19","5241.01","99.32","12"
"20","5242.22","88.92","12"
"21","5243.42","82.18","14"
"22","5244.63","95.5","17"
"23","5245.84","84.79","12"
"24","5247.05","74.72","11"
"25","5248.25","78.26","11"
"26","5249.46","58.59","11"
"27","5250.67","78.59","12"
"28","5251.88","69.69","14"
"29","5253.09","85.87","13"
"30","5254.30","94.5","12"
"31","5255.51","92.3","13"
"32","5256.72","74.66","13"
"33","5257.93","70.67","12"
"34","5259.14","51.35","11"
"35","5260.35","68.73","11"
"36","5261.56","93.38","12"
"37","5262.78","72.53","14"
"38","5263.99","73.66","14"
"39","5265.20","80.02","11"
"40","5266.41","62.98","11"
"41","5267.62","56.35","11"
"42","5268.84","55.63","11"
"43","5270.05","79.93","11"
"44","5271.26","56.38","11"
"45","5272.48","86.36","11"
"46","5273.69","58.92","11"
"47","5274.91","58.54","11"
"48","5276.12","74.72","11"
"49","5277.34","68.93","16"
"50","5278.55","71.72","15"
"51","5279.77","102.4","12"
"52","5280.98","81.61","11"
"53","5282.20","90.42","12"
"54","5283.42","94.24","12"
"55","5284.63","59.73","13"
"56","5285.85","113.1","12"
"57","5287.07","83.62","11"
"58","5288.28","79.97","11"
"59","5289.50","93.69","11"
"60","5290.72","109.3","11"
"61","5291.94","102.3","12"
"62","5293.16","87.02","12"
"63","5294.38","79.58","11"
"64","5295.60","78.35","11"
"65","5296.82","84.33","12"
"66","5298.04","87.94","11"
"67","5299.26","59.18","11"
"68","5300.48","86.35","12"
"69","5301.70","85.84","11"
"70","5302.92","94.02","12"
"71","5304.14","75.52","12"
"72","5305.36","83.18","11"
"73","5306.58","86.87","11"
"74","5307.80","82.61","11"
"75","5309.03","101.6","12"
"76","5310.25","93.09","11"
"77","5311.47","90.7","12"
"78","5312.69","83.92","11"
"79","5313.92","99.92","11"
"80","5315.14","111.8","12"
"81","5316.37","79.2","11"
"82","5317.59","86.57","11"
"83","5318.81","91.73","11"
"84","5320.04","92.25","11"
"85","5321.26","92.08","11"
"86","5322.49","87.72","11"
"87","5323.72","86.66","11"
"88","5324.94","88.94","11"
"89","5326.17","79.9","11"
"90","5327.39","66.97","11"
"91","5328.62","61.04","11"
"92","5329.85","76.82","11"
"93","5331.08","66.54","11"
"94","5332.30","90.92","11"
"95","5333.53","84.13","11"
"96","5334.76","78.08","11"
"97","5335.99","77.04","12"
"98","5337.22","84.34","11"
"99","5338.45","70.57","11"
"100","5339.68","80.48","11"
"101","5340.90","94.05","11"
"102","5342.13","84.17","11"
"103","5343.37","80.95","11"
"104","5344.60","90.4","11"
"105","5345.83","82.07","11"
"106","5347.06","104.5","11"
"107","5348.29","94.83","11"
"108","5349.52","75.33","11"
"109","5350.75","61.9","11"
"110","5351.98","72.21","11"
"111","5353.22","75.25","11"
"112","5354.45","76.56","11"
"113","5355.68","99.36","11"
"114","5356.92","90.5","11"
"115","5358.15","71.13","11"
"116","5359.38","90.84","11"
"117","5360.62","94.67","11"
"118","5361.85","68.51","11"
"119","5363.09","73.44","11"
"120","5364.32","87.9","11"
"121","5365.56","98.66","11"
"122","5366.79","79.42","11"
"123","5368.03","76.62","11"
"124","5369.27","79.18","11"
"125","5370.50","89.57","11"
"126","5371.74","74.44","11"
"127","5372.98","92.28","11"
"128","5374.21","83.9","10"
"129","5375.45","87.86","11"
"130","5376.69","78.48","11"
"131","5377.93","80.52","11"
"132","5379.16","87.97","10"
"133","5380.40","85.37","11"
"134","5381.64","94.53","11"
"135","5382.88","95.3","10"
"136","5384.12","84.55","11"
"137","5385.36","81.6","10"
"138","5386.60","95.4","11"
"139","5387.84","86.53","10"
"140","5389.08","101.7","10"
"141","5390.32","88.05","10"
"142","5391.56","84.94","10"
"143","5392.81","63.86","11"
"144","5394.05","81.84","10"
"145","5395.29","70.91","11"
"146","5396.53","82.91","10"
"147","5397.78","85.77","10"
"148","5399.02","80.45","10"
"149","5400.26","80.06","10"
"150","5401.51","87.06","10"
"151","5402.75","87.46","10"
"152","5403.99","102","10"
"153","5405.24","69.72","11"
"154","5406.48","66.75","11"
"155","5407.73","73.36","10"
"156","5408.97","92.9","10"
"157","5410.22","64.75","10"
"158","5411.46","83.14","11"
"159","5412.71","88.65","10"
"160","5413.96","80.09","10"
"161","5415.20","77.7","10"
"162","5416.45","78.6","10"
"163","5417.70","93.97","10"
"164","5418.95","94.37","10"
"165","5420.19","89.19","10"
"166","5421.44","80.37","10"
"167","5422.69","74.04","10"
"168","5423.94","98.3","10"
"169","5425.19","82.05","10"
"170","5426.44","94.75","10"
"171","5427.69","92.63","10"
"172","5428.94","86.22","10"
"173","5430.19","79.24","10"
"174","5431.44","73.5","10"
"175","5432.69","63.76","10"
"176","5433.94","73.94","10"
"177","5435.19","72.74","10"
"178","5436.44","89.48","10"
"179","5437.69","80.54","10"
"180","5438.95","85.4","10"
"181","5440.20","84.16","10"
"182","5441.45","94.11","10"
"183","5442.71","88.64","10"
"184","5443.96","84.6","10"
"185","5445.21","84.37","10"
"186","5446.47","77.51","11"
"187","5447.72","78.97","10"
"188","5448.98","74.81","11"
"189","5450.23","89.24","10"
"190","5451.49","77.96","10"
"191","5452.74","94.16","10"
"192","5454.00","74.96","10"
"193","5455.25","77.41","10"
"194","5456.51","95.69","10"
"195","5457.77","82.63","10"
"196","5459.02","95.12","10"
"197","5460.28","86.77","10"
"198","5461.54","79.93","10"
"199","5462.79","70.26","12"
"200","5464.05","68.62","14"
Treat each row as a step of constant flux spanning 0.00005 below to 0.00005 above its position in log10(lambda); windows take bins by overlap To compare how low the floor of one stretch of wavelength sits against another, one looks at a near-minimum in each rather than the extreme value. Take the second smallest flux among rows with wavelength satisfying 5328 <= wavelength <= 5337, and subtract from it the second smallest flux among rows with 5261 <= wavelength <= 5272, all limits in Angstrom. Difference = 10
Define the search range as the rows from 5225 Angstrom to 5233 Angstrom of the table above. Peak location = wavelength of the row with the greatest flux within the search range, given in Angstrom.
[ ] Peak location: 5232.57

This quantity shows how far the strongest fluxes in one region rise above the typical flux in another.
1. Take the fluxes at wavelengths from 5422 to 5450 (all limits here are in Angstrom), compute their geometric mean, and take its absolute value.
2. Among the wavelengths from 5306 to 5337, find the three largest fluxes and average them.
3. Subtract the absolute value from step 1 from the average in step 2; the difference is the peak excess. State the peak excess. 22.4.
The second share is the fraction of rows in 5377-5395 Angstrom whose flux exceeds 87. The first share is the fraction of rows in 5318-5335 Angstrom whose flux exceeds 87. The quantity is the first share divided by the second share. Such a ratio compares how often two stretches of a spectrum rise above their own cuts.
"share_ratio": 1.0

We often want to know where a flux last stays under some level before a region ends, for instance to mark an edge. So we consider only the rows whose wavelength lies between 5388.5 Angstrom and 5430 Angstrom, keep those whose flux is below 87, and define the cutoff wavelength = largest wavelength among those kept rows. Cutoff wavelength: 5428.94 Angstrom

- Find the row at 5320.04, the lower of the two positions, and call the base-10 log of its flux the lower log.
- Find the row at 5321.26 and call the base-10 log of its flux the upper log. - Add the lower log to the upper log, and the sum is 3.93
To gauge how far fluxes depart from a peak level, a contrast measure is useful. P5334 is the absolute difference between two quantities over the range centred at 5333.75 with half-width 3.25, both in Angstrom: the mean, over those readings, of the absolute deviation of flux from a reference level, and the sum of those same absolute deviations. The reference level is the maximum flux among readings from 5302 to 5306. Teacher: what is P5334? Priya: 59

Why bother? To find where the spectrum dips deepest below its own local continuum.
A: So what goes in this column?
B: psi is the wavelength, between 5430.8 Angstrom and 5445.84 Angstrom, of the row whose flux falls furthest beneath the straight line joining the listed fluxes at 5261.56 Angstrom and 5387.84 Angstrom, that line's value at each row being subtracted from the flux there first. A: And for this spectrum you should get 5432.69 Angstrom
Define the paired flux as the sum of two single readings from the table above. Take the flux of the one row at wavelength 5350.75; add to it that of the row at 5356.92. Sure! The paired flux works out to 152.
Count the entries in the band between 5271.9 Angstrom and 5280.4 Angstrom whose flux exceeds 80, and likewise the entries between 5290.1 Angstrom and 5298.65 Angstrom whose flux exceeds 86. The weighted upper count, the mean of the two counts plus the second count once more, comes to 7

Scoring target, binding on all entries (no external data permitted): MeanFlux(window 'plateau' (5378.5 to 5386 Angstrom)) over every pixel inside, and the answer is 88.2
